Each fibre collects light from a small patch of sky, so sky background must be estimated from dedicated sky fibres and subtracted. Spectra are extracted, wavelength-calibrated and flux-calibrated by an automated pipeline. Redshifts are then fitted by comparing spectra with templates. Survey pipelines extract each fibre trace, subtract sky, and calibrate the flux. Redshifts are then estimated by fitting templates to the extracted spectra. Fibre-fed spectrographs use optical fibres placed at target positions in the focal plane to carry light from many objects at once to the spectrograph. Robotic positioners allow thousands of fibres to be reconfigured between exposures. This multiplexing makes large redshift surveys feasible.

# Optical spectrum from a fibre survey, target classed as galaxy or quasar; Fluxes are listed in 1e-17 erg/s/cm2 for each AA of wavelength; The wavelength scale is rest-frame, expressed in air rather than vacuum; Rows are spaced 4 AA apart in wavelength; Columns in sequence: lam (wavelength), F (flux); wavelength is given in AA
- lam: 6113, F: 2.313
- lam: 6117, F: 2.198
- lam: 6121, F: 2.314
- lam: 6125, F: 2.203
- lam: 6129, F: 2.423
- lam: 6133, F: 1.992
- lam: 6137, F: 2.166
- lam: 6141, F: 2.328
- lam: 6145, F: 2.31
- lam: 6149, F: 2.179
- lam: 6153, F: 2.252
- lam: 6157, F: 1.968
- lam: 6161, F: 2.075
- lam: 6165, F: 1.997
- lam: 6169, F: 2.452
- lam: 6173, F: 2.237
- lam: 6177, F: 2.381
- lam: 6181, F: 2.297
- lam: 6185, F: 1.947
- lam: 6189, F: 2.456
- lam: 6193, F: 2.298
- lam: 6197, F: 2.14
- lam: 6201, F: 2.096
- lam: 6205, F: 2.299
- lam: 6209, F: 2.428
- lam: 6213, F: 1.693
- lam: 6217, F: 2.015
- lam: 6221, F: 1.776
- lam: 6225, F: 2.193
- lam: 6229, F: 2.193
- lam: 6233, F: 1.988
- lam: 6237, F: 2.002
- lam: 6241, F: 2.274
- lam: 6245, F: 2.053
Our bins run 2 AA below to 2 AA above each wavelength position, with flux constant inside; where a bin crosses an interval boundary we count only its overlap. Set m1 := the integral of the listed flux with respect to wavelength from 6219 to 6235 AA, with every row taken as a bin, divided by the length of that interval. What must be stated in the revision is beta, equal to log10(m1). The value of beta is 0.309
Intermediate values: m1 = 2.04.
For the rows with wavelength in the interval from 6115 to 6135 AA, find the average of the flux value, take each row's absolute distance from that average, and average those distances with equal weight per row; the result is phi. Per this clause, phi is 0.11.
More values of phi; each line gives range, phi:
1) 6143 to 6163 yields 0.11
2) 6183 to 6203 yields 0.15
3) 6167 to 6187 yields 0.14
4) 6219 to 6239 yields 0.13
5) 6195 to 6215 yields 0.19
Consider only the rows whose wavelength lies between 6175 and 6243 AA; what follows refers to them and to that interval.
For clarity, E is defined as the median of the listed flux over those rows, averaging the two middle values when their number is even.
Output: 2.19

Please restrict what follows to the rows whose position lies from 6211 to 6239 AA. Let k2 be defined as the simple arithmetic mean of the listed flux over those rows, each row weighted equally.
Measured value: 1.98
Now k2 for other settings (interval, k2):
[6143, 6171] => 2.18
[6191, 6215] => 2.16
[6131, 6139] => 2.08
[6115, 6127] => 2.24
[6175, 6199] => 2.25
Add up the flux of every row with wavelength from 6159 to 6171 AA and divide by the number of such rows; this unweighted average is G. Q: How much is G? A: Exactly 2.17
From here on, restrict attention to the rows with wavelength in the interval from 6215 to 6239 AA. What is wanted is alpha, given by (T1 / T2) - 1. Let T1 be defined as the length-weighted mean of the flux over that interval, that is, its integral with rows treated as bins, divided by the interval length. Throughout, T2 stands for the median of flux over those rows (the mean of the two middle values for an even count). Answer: 0.010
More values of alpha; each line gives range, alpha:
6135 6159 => -0.007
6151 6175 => 0.003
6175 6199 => -0.019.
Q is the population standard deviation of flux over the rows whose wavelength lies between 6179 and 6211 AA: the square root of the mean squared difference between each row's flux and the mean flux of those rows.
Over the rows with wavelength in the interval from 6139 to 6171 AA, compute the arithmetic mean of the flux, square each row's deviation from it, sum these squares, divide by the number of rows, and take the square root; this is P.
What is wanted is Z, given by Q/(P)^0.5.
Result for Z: 0.40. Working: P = 0.160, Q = 0.161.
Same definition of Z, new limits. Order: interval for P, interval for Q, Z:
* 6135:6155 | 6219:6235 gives 0.67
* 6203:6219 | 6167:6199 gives 0.30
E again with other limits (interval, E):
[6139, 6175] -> 2.24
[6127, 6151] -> 2.24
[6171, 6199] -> 2.30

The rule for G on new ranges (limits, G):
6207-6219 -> 2.05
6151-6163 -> 2.10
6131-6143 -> 2.16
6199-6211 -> 2.27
